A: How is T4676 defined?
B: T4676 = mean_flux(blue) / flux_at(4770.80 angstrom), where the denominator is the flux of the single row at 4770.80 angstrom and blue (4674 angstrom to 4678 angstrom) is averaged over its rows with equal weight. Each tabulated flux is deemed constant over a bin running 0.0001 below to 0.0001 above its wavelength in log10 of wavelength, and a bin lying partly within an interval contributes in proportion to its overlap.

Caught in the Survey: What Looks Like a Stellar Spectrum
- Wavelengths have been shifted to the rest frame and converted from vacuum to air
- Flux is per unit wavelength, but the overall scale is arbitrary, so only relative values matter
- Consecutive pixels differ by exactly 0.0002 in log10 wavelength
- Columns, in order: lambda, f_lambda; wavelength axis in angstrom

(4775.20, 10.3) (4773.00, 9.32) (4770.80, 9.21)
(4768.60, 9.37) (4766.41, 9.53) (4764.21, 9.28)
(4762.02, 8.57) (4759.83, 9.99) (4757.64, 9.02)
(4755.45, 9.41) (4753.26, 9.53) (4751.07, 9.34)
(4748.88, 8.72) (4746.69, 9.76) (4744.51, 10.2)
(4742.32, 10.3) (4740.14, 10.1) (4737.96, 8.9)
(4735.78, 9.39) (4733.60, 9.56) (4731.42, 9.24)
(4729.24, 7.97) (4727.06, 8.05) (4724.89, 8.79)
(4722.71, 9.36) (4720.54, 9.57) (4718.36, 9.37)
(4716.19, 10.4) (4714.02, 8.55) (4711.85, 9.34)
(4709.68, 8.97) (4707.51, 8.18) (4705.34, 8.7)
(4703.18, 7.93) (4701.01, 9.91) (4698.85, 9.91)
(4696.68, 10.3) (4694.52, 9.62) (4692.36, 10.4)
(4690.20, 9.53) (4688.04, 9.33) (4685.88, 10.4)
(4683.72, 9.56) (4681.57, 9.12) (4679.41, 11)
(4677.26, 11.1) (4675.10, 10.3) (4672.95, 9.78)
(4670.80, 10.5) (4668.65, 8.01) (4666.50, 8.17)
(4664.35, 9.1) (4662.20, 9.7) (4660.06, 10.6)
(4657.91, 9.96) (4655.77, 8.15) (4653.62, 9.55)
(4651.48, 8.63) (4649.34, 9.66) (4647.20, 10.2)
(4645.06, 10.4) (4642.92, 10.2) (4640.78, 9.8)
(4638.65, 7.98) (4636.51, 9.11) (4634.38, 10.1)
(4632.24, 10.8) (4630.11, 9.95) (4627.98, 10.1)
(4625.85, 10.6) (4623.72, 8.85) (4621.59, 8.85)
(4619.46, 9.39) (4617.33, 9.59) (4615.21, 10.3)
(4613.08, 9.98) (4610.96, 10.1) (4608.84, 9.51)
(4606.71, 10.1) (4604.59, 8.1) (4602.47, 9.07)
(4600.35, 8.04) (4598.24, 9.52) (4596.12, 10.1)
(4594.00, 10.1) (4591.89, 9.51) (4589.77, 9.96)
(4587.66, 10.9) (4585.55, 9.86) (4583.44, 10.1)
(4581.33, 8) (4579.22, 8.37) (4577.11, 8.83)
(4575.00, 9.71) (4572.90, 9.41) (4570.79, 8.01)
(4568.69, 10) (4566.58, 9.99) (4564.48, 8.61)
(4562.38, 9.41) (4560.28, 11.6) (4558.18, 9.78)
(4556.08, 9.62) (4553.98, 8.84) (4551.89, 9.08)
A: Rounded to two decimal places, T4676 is 1.16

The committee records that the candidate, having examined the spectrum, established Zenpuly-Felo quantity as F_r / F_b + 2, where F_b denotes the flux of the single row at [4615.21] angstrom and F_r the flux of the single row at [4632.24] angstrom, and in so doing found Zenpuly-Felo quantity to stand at 3.05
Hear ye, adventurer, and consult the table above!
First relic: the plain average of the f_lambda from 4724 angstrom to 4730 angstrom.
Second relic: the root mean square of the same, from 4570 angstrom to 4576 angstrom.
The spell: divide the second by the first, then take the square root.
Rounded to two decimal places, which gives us 1.05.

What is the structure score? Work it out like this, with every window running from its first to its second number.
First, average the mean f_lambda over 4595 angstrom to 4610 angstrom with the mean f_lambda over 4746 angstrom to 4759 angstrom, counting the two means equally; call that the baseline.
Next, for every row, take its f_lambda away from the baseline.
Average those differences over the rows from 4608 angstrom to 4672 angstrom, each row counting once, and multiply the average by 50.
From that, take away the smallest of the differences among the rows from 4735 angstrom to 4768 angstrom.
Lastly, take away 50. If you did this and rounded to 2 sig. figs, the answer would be -66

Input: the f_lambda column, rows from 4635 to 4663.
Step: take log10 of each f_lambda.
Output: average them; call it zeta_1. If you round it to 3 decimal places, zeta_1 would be 0.978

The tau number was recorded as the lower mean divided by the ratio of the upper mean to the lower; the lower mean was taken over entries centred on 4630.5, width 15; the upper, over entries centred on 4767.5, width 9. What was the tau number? 10.5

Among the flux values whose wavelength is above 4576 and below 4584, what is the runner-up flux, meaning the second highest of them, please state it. 8.83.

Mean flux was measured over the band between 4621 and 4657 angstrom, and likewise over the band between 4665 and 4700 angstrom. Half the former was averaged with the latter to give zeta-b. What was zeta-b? 7.30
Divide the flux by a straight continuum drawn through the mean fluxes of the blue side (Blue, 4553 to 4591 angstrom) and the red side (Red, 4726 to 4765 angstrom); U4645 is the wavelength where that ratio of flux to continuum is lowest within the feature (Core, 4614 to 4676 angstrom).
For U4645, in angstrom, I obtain 4638.65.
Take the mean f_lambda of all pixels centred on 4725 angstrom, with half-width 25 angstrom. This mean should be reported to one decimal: 9.2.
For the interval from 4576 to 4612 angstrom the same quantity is 9.4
